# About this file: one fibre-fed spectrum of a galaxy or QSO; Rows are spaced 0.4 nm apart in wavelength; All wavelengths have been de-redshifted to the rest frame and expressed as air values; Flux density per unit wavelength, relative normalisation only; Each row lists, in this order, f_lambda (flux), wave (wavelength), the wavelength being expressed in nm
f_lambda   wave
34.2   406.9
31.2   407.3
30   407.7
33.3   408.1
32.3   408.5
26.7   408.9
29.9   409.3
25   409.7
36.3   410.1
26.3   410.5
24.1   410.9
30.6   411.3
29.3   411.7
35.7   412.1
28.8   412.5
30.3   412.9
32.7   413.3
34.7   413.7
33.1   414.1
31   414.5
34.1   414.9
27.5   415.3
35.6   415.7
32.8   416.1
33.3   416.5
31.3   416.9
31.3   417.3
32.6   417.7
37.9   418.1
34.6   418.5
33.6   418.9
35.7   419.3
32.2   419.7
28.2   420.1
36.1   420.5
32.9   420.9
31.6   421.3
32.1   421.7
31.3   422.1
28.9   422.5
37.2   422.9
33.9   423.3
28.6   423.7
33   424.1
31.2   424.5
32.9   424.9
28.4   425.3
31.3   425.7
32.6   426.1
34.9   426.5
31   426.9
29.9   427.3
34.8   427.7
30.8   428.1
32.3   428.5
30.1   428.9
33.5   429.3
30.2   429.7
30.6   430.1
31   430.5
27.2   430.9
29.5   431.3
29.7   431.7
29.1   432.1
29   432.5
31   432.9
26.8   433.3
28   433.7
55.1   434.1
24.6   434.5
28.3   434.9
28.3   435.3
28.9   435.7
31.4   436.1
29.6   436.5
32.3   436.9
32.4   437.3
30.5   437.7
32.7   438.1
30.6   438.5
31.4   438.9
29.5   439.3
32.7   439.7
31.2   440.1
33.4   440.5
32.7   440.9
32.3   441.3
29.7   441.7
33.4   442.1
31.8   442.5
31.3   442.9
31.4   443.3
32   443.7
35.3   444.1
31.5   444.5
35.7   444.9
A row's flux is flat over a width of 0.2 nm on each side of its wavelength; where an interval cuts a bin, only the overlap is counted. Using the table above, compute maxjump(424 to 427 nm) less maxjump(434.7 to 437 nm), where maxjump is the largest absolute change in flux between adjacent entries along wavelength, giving 1.8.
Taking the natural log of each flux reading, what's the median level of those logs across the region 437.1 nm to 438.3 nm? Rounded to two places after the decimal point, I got 3.48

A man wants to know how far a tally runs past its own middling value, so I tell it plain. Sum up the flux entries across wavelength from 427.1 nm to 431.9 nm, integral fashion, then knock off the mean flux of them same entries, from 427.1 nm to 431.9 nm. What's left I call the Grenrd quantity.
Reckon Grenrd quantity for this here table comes 117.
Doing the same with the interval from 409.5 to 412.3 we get 53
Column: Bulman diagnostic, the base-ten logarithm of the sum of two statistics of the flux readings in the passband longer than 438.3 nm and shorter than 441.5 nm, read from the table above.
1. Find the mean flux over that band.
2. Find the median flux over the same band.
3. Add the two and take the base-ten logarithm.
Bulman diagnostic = 1.80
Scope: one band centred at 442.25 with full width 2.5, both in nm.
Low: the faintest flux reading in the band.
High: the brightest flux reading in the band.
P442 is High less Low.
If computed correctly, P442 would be 4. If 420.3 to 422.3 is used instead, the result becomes 5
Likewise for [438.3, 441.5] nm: 4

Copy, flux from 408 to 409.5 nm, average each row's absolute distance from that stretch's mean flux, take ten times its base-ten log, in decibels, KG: 3.5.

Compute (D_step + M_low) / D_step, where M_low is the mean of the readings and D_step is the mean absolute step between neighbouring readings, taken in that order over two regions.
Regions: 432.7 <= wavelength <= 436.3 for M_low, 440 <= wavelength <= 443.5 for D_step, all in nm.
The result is 22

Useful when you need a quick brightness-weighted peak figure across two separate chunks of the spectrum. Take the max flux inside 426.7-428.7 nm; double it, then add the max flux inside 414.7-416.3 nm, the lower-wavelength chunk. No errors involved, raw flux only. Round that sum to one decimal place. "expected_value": 105.2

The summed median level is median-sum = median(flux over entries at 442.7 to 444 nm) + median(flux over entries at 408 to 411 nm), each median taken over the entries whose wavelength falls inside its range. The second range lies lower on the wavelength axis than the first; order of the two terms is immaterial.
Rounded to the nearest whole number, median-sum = 60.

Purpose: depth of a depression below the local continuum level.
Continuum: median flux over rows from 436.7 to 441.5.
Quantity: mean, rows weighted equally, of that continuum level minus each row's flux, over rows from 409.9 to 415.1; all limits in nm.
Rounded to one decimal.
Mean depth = 1.0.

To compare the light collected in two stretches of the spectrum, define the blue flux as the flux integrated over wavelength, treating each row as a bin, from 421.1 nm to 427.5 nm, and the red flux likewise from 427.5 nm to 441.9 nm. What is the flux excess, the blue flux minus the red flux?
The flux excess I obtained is -245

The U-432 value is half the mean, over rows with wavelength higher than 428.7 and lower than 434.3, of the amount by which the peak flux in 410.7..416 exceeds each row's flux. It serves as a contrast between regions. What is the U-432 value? 2.1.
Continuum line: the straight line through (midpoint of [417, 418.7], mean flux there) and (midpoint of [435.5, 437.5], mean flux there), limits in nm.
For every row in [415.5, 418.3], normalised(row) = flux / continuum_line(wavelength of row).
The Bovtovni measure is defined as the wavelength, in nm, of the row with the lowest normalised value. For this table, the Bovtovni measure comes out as 416.9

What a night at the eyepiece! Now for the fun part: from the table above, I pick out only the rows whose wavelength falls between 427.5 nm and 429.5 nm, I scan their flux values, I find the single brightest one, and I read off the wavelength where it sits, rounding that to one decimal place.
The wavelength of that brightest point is 427.7 nm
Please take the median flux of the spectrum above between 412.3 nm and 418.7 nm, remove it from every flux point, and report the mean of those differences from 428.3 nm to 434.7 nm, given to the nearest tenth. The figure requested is -1.6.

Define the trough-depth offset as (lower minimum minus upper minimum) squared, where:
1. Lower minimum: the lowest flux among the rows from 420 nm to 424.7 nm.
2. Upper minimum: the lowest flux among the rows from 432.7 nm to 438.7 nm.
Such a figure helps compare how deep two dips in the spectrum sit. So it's 13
